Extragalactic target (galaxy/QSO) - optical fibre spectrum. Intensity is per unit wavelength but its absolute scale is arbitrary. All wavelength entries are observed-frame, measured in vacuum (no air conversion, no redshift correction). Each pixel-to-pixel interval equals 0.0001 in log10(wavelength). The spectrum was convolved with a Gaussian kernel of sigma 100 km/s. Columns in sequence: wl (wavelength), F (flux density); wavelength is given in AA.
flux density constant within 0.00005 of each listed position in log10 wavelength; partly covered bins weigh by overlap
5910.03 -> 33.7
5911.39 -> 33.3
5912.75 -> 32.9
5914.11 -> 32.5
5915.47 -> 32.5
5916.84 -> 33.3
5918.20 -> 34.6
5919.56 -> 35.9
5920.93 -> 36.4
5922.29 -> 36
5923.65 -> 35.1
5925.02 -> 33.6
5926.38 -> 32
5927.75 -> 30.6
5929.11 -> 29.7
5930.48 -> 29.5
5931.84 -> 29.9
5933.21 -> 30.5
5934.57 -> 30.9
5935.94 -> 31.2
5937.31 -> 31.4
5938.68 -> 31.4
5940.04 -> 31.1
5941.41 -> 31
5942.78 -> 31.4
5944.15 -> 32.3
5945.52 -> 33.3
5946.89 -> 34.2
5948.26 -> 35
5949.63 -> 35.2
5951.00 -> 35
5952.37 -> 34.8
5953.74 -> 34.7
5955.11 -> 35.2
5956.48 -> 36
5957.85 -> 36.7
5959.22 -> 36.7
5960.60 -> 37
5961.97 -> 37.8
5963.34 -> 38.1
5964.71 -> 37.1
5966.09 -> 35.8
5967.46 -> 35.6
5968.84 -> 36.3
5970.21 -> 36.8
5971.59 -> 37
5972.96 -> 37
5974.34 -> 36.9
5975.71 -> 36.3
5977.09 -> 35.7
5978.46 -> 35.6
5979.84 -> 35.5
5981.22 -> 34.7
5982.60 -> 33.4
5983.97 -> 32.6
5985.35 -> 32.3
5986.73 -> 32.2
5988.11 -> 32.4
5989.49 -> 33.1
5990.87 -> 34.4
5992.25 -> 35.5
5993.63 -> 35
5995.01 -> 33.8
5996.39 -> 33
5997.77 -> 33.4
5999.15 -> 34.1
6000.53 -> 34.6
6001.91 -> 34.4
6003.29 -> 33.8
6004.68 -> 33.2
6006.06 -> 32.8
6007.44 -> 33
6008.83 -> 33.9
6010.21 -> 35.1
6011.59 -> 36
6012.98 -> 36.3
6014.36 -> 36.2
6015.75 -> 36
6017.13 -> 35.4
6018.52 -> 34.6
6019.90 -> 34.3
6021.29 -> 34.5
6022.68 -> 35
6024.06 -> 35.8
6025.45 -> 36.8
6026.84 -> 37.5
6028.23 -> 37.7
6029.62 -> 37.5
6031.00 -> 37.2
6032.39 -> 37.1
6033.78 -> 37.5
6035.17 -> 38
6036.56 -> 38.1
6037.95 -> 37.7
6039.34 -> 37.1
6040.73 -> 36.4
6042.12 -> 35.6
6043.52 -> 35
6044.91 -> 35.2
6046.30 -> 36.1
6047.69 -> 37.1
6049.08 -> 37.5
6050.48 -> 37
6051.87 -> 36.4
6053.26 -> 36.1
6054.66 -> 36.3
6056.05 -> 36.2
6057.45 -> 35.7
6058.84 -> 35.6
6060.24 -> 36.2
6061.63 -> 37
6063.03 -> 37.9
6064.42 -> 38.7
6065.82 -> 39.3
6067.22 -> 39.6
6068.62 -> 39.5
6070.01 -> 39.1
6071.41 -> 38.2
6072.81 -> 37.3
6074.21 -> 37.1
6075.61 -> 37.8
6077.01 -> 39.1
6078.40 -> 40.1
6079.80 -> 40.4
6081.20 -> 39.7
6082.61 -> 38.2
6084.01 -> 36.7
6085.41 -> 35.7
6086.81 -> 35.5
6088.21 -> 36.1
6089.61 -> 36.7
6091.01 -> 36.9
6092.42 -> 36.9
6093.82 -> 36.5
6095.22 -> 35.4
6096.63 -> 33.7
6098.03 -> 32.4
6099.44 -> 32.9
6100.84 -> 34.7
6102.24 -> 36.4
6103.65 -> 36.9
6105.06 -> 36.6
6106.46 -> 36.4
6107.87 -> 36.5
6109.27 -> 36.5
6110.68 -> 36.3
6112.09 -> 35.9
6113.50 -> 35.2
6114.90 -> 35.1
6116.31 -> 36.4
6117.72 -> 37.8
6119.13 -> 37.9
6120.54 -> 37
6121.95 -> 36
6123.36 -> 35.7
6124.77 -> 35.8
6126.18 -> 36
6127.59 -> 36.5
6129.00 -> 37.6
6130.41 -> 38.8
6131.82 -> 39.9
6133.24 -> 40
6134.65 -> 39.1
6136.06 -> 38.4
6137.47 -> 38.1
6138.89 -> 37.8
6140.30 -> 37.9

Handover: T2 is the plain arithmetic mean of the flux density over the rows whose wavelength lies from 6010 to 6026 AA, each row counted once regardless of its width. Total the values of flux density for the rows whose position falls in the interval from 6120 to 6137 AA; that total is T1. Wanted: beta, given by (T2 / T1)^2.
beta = 0.0062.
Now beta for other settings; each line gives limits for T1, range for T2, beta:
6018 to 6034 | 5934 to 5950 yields 0.0055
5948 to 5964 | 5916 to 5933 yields 0.0058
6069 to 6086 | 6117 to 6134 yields 0.0066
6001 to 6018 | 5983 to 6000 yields 0.0065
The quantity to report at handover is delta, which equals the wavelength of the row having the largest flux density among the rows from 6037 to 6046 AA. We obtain 6037.95 AA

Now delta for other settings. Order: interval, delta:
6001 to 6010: 6001.91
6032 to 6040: 6036.56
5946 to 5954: 5949.63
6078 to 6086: 6079.80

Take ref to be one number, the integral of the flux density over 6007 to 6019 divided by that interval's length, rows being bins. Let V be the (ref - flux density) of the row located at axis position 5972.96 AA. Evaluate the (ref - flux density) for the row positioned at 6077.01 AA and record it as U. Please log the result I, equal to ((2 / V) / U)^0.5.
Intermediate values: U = -3.89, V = -1.79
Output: 0.54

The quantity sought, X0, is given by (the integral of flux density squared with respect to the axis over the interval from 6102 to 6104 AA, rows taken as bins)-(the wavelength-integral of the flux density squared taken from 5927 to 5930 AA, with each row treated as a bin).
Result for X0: -40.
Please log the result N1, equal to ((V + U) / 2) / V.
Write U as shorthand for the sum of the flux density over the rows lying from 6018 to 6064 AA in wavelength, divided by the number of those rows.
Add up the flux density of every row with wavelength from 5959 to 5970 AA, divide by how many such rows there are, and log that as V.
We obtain 1.00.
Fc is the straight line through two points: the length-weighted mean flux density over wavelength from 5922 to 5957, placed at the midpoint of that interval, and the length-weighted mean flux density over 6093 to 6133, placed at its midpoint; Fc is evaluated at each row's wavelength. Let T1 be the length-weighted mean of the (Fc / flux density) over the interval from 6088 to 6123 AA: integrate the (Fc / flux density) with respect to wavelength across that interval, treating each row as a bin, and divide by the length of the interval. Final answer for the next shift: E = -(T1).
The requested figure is -1.00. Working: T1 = 1.00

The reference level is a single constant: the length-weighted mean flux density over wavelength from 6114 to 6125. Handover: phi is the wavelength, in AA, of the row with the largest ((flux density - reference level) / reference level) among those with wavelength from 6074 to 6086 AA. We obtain 6079.80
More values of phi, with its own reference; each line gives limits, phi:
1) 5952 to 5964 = 5963.34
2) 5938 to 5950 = 5949.63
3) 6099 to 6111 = 6103.65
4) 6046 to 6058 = 6049.08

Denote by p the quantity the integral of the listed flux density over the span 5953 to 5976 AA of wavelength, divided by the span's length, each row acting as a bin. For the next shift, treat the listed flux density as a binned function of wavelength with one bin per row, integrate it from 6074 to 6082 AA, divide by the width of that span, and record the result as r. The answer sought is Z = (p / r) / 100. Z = 0.0093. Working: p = 36.5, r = 39.1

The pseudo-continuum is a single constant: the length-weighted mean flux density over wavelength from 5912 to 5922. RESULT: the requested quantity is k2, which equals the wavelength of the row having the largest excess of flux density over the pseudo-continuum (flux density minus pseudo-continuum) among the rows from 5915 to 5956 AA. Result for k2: 5920.93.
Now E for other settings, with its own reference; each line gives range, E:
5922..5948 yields -1.03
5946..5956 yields -0.94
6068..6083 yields -0.91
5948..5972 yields -0.92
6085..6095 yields -0.99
